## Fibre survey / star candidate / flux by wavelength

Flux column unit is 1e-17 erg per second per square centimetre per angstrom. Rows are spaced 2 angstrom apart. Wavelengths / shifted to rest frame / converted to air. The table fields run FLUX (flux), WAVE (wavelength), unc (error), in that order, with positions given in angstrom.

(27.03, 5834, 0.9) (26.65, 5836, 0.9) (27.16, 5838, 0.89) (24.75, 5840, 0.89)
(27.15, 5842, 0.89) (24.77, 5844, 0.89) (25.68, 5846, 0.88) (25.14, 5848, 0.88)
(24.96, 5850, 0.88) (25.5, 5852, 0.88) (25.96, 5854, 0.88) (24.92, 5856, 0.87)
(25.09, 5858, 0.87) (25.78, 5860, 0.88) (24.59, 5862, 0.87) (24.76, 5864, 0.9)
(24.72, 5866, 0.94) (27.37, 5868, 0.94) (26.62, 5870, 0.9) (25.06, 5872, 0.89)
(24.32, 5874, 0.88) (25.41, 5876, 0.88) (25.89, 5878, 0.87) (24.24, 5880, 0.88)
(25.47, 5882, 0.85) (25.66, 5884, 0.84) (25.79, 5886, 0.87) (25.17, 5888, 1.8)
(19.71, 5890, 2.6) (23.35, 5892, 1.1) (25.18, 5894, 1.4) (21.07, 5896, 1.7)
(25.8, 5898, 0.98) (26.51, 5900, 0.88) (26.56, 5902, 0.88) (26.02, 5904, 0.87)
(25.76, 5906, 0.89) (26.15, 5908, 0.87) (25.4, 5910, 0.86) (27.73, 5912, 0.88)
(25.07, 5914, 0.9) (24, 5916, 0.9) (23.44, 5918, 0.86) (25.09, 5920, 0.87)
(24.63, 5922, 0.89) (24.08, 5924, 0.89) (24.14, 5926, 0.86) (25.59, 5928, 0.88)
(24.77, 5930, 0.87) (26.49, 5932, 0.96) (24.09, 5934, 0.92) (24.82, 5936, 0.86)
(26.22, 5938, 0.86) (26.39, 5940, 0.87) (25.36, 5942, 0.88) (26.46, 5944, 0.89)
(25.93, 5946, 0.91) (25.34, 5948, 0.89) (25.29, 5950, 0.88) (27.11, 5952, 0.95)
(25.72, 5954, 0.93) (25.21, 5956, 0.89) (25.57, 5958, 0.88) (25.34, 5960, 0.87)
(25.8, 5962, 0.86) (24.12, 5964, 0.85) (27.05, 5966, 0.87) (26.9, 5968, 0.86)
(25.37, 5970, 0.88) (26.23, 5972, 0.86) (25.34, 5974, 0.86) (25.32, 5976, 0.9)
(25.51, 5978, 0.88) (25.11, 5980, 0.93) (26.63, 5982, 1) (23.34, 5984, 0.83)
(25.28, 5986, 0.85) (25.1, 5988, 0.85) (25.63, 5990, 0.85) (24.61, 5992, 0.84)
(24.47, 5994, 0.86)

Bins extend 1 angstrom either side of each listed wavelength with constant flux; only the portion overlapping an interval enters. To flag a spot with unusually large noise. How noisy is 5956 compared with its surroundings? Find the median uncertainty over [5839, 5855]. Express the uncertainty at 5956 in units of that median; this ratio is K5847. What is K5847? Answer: 1.01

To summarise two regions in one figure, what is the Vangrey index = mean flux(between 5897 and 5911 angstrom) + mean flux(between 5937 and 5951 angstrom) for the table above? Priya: 51.9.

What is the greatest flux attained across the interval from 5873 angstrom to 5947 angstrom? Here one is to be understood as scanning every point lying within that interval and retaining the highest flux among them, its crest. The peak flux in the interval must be 27.73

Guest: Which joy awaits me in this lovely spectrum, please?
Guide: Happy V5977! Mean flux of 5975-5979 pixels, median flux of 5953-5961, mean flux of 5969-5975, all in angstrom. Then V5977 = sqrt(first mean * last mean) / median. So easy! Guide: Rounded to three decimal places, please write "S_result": 1.003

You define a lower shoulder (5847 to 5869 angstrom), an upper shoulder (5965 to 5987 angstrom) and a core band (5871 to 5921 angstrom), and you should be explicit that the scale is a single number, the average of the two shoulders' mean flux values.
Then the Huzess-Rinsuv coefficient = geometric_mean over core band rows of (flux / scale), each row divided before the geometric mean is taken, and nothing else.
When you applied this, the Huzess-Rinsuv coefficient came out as 0.98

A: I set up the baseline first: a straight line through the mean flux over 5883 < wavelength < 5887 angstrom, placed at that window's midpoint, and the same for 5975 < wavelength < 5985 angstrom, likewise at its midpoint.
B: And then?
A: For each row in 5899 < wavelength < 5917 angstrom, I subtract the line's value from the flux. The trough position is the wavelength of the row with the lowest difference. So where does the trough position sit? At 5916 angstrom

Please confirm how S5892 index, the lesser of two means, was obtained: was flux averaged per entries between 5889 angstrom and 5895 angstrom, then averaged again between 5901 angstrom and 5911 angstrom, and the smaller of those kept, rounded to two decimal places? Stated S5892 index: 22.75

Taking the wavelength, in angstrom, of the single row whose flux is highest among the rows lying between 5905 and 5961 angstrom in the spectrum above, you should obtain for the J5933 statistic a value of 5912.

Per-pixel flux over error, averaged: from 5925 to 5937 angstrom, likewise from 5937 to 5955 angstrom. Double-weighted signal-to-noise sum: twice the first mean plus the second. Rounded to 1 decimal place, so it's 85.1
